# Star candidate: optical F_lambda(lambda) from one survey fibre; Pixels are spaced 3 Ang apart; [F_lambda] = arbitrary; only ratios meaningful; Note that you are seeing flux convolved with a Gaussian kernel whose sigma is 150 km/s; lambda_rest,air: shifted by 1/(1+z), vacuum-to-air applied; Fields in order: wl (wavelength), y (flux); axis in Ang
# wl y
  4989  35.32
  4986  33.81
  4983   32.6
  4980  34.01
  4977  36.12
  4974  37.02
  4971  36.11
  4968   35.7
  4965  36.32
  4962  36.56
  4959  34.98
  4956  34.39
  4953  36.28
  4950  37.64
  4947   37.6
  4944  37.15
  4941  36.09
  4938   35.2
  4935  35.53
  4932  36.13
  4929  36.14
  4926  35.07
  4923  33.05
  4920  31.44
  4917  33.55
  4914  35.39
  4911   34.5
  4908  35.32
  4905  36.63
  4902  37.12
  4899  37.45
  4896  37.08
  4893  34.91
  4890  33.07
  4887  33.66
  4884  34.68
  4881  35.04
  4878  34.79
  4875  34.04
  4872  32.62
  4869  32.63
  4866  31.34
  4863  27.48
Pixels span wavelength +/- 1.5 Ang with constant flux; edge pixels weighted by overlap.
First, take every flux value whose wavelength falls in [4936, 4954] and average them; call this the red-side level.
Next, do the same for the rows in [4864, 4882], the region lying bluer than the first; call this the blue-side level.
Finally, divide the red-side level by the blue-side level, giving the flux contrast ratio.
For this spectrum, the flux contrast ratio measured 1.10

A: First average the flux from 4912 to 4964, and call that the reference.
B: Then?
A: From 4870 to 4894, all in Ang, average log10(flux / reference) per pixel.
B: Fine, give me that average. -0.017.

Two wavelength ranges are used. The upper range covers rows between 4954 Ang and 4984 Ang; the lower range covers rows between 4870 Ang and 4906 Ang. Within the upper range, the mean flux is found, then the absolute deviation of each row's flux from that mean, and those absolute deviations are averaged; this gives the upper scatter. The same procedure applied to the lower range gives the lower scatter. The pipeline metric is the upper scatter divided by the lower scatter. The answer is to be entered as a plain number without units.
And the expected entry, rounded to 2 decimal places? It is 0.84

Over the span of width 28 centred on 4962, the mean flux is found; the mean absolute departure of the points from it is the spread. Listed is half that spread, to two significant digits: 0.36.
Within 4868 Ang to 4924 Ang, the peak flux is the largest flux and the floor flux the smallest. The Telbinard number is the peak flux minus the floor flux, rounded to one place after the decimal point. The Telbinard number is 6.0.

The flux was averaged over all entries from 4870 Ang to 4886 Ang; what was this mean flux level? 34.2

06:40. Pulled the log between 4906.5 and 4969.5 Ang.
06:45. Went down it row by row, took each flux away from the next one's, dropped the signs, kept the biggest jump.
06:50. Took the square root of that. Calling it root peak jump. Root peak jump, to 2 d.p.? 1.45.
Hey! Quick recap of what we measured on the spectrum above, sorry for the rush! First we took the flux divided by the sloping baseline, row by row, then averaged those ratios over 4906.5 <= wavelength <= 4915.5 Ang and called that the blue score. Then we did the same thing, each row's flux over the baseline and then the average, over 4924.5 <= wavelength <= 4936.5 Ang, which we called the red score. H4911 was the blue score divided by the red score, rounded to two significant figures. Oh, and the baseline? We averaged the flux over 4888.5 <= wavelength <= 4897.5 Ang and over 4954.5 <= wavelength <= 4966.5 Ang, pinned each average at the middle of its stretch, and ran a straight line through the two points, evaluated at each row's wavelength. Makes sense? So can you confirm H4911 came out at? 0.99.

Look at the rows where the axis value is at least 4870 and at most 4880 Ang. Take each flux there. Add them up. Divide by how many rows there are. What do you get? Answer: 33.8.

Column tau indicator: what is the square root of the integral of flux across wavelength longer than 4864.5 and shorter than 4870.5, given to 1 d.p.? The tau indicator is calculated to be 13.9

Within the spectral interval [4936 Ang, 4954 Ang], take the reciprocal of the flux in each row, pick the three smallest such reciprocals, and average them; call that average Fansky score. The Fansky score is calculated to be 0.0267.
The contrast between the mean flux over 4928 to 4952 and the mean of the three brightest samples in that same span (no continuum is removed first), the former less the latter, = -1.03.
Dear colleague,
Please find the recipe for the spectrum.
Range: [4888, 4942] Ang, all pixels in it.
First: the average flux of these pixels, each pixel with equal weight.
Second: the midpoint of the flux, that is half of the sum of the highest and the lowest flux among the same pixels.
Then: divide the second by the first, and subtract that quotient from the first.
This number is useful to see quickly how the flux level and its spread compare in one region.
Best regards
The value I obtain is 34.2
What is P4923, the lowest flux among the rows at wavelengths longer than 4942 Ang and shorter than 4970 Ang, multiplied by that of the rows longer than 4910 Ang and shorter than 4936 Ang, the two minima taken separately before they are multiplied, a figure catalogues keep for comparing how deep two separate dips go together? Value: 1081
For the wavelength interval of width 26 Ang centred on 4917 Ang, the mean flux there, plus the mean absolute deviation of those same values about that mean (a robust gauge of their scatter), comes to 35.8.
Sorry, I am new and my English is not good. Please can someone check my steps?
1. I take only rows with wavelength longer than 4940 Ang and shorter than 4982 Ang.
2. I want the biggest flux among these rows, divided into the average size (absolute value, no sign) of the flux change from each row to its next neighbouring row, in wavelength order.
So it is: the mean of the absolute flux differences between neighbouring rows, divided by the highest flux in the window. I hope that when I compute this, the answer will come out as 0.025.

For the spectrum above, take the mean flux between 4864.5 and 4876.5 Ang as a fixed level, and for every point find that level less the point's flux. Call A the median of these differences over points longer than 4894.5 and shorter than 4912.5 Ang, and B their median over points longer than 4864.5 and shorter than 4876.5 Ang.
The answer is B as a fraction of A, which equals 0.0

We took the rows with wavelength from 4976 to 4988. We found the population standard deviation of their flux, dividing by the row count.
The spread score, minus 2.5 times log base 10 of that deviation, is -0.3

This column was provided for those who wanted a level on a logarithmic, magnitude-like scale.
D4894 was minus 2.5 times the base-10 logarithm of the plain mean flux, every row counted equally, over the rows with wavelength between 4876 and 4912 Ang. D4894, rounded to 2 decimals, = -3.87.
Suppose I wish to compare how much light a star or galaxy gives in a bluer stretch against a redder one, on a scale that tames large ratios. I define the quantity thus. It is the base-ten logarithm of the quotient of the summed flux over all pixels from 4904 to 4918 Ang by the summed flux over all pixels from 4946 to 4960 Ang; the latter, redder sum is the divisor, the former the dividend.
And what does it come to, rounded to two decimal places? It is -0.01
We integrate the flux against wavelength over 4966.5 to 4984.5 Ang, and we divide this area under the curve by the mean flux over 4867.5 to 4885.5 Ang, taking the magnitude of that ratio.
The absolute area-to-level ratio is 18.7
